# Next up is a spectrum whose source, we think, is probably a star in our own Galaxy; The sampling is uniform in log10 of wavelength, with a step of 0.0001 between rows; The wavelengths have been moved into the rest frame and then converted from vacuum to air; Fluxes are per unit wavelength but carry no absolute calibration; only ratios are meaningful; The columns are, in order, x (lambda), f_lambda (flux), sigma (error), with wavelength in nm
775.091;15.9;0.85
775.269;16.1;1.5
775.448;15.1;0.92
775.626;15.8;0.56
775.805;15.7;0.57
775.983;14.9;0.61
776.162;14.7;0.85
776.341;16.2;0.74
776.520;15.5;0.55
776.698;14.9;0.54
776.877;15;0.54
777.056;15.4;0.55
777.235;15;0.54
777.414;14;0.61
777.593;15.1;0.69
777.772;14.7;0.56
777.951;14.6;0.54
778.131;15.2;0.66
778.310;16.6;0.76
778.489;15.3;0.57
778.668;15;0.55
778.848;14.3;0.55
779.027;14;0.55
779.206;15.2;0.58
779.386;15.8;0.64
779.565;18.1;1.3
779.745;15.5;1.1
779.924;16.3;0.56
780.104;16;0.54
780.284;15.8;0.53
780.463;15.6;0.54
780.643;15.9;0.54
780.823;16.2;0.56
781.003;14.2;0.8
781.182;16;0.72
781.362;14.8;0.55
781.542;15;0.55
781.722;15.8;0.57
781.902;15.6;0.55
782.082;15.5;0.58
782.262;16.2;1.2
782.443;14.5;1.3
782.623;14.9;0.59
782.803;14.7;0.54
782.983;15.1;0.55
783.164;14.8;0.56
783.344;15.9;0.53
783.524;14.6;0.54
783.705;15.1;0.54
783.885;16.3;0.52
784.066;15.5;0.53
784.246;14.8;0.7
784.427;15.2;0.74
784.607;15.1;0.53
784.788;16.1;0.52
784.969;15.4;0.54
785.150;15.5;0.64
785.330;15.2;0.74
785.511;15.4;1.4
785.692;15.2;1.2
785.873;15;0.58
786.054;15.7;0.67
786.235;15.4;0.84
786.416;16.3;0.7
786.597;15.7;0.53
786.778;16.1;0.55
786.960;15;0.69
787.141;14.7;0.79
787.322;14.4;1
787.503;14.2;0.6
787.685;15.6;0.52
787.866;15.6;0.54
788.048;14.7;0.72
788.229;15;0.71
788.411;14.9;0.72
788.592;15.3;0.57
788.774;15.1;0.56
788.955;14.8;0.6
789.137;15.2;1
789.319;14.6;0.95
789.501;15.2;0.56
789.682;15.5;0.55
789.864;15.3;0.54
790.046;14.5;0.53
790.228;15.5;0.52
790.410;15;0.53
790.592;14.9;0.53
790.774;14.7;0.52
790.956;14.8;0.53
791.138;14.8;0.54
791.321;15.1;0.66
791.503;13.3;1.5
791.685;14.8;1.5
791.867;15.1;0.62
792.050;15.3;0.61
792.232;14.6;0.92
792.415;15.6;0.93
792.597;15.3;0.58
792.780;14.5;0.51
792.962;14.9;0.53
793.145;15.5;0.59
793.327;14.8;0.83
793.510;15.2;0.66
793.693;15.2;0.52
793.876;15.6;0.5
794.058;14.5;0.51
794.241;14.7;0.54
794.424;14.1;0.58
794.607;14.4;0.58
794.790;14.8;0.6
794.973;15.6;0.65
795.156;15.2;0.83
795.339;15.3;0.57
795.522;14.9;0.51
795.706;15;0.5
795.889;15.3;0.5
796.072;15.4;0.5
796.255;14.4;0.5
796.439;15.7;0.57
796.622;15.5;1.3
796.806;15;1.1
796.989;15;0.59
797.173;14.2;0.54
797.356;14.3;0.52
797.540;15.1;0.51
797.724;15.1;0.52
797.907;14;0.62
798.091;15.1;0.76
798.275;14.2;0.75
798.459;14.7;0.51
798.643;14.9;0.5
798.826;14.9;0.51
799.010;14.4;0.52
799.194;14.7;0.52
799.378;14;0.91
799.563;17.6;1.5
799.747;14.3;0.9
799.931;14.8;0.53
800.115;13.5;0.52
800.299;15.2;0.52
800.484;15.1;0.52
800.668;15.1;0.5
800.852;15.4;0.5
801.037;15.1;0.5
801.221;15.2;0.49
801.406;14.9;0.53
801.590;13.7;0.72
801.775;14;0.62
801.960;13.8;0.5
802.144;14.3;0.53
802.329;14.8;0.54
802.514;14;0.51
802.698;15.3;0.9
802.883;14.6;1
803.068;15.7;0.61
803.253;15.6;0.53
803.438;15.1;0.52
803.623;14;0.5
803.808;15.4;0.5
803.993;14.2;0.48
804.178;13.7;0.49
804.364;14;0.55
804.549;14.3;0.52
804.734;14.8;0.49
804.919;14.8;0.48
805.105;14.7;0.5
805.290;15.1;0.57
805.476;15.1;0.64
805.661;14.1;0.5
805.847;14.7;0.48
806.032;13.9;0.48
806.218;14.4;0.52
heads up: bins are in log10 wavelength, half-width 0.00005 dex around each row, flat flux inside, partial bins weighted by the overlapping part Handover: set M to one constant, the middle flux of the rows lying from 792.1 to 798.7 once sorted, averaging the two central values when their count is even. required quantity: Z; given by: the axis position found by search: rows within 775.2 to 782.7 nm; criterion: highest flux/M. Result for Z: 779.565 nm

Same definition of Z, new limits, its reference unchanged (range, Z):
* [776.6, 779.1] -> 778.310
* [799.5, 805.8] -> 799.563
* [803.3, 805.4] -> 803.808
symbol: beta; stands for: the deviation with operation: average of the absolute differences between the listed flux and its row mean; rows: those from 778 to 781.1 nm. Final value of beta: 0.71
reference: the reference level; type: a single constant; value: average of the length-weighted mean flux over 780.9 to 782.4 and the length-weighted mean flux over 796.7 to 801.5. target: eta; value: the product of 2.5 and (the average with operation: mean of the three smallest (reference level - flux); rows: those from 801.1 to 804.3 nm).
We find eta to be -1.16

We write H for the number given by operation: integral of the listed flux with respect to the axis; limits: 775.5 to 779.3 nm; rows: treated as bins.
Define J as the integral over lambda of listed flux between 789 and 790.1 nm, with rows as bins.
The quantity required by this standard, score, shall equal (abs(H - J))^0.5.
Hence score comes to 6.4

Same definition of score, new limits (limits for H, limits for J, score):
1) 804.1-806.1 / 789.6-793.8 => 5.8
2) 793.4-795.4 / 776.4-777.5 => 3.7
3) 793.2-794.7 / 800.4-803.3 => 4.5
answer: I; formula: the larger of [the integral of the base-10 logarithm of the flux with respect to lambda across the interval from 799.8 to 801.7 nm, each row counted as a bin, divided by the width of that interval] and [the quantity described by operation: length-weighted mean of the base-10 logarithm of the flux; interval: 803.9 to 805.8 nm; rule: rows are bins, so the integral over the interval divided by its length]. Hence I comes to 1.17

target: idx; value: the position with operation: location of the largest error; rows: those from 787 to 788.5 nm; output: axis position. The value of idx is 787.322 nm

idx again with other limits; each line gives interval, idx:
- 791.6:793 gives 791.685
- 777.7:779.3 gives 778.310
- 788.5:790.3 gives 789.137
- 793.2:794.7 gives 793.327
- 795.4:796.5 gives 796.439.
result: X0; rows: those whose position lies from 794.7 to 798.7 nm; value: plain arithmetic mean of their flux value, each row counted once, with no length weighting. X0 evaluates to 14.9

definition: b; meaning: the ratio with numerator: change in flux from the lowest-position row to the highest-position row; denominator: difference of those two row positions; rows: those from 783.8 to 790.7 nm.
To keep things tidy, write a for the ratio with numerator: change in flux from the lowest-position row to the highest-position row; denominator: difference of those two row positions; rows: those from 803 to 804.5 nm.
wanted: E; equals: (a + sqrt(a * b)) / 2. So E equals -0.39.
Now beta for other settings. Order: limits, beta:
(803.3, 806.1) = 0.46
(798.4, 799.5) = 0.27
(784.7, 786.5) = 0.31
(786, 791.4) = 0.39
